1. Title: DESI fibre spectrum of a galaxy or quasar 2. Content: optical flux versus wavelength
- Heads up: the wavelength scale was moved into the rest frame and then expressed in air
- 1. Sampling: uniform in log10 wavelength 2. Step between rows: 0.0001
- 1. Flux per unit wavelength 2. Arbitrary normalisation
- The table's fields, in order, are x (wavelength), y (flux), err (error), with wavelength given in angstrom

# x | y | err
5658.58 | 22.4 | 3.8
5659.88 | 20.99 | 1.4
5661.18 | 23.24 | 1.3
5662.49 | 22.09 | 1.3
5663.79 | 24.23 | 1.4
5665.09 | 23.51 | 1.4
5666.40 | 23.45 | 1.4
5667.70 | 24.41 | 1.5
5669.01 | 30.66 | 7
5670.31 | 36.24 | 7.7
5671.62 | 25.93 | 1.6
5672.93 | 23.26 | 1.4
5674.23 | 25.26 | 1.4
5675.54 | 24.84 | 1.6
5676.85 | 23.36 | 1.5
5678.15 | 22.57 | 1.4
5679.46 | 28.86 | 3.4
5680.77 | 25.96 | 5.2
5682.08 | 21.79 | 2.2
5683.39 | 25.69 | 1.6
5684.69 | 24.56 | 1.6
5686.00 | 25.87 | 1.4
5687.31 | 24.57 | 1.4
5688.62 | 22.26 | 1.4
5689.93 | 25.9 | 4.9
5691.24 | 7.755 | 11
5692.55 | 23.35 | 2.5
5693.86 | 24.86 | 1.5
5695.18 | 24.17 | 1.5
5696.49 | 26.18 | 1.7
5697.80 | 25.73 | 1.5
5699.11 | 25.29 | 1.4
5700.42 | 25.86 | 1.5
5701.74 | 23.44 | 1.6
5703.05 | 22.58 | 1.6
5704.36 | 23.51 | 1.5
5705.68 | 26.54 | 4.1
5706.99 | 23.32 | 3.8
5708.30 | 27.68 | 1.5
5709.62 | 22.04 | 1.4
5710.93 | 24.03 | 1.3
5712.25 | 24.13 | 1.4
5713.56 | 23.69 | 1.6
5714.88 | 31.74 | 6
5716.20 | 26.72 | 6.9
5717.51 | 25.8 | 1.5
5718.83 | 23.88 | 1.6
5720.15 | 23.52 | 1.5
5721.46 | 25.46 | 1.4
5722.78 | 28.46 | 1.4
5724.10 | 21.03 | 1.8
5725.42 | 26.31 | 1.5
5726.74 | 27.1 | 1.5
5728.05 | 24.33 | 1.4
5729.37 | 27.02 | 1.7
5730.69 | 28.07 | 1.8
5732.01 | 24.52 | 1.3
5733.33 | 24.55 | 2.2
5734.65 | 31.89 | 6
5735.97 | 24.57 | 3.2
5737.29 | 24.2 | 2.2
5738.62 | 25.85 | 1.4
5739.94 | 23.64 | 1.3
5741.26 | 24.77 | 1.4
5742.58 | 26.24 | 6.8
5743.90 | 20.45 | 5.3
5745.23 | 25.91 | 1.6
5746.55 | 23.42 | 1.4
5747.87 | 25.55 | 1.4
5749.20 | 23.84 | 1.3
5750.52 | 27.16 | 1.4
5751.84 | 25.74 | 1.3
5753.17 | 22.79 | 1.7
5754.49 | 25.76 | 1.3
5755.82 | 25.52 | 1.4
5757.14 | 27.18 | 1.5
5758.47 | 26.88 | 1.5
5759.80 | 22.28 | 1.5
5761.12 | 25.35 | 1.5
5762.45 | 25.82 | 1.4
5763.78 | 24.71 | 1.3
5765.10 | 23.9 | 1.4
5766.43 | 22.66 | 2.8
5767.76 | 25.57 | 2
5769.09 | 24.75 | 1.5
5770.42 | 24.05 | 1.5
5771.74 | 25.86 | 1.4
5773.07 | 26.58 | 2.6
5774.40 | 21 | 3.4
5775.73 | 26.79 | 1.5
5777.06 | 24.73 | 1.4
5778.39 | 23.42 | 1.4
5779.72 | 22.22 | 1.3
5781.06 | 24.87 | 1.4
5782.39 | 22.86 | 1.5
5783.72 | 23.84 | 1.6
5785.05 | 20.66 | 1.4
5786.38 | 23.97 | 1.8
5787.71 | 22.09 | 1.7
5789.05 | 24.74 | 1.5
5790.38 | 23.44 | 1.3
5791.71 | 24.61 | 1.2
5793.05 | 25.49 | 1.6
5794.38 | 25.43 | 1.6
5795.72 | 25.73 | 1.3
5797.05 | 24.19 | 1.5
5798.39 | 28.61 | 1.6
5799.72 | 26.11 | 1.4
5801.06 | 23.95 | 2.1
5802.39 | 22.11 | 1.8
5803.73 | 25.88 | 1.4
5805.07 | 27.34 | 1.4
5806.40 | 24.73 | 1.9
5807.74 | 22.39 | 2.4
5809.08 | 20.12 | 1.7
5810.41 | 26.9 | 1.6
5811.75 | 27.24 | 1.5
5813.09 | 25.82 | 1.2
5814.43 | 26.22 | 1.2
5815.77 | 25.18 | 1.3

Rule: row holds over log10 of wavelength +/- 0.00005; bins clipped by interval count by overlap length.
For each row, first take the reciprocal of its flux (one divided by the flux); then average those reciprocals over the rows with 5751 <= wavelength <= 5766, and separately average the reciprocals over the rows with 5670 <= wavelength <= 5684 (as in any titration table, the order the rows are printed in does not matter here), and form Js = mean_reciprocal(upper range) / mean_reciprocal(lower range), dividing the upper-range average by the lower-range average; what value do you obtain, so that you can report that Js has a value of 1.01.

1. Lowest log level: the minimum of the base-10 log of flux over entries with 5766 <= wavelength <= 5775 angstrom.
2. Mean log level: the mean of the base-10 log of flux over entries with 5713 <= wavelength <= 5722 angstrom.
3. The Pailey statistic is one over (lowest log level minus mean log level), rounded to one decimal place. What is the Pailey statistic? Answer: -11.4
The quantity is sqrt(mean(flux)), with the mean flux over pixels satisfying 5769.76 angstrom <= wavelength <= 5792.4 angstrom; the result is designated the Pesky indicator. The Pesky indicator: 4.89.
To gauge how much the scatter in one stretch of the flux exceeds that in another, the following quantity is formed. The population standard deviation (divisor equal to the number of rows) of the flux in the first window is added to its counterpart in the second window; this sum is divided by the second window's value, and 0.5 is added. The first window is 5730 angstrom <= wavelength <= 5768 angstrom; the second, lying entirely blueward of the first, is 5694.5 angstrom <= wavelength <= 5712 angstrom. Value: 2.76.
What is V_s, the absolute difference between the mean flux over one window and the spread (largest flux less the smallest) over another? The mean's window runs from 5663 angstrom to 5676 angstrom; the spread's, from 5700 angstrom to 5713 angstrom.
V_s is 20.5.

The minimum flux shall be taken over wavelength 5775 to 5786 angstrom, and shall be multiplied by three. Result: 62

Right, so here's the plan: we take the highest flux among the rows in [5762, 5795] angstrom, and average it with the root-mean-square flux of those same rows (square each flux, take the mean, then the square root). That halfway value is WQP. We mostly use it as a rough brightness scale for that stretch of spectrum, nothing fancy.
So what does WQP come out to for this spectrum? 25.5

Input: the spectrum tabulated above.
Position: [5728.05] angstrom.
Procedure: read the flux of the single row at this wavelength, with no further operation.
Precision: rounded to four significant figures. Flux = 24.33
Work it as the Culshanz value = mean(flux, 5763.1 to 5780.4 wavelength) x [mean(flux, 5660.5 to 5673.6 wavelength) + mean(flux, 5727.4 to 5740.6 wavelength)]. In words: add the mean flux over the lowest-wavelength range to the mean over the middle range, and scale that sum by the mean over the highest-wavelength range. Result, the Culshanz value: 1254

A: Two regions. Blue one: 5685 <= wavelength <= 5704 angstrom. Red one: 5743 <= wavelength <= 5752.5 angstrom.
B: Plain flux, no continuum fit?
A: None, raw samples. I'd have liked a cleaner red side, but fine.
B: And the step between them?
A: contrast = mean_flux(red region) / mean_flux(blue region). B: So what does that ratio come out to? 1.05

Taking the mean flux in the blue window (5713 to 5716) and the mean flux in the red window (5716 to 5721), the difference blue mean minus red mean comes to 3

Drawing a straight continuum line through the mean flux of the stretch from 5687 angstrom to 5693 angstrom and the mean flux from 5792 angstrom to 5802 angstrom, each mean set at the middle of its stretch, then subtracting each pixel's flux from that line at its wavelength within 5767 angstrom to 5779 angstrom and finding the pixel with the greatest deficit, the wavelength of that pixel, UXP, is 5774.40 angstrom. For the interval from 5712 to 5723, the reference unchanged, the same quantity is 5720.15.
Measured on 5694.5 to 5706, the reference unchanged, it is 5703.05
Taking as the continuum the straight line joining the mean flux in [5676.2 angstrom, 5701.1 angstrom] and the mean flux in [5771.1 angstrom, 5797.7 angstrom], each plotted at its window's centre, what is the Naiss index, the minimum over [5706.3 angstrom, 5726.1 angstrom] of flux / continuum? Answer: 0.88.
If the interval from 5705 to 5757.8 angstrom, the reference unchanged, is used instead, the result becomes 0.85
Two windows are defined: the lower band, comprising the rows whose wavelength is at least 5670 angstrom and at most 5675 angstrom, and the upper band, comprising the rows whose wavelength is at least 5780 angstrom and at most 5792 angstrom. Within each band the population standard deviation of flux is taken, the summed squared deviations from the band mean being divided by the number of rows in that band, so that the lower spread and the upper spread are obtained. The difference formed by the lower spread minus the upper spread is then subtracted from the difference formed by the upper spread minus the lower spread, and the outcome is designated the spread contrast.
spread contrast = -7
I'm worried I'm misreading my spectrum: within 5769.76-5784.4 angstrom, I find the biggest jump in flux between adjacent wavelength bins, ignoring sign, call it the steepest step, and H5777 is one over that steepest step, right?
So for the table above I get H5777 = 0.17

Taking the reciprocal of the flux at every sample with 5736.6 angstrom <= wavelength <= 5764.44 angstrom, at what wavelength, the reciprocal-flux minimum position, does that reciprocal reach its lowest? 5757.14 angstrom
